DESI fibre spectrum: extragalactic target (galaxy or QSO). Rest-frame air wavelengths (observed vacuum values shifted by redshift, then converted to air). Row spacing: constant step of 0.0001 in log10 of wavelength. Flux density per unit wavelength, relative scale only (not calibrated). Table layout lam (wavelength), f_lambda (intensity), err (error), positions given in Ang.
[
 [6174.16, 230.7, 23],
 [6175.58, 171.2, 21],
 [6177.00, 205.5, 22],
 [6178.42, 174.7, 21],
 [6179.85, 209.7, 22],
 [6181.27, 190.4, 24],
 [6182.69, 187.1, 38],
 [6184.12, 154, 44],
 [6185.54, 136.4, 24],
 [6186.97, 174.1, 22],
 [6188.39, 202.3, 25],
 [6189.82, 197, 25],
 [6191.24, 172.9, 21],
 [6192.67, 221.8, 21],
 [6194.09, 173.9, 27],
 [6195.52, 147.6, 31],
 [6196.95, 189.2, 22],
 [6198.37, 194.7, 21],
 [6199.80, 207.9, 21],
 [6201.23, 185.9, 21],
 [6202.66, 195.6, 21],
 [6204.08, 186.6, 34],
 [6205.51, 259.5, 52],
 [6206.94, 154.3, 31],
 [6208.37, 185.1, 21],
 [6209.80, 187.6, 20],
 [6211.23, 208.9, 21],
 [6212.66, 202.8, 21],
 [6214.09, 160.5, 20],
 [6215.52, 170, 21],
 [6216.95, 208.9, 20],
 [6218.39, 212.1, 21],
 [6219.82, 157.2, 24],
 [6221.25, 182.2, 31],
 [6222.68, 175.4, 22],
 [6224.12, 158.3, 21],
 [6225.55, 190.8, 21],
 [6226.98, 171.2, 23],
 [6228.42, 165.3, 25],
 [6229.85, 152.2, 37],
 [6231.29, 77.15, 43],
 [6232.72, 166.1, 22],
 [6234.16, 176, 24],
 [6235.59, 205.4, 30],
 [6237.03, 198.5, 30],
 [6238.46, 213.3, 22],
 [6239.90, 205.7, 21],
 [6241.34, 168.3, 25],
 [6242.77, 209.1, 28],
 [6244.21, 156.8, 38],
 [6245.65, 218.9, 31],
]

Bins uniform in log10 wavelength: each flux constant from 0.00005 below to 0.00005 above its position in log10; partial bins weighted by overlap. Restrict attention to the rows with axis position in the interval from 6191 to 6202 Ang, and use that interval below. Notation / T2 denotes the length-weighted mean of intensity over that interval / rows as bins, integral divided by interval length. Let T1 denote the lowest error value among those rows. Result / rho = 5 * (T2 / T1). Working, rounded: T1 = 21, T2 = 187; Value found 45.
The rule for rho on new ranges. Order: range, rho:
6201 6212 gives 49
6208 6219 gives 48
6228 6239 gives 38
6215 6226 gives 45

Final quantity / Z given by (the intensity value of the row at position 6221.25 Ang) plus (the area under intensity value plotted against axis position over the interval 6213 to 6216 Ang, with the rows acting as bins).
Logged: 691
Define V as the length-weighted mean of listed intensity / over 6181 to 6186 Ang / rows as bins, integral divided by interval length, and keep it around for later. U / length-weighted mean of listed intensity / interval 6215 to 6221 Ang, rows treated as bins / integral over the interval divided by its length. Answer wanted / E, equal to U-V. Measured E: 21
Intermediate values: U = 187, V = 166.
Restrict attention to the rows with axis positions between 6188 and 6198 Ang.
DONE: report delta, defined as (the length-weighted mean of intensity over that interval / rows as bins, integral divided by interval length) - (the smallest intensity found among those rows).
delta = 39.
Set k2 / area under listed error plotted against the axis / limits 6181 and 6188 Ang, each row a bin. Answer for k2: 214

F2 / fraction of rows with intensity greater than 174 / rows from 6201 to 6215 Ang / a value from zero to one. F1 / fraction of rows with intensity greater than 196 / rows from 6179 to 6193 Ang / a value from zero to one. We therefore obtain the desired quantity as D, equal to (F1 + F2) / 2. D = 0.60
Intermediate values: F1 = 0.40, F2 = 0.80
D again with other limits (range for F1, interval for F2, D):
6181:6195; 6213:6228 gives 0.40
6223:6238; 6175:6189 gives 0.45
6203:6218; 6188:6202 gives 0.55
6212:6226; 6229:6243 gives 0.45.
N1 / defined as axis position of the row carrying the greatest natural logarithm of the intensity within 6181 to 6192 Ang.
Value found 6188.39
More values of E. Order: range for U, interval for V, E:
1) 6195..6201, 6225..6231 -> 24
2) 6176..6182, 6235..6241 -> -9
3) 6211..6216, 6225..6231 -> 21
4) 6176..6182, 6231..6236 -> 34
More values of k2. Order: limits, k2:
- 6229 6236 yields 218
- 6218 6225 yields 167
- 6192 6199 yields 171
